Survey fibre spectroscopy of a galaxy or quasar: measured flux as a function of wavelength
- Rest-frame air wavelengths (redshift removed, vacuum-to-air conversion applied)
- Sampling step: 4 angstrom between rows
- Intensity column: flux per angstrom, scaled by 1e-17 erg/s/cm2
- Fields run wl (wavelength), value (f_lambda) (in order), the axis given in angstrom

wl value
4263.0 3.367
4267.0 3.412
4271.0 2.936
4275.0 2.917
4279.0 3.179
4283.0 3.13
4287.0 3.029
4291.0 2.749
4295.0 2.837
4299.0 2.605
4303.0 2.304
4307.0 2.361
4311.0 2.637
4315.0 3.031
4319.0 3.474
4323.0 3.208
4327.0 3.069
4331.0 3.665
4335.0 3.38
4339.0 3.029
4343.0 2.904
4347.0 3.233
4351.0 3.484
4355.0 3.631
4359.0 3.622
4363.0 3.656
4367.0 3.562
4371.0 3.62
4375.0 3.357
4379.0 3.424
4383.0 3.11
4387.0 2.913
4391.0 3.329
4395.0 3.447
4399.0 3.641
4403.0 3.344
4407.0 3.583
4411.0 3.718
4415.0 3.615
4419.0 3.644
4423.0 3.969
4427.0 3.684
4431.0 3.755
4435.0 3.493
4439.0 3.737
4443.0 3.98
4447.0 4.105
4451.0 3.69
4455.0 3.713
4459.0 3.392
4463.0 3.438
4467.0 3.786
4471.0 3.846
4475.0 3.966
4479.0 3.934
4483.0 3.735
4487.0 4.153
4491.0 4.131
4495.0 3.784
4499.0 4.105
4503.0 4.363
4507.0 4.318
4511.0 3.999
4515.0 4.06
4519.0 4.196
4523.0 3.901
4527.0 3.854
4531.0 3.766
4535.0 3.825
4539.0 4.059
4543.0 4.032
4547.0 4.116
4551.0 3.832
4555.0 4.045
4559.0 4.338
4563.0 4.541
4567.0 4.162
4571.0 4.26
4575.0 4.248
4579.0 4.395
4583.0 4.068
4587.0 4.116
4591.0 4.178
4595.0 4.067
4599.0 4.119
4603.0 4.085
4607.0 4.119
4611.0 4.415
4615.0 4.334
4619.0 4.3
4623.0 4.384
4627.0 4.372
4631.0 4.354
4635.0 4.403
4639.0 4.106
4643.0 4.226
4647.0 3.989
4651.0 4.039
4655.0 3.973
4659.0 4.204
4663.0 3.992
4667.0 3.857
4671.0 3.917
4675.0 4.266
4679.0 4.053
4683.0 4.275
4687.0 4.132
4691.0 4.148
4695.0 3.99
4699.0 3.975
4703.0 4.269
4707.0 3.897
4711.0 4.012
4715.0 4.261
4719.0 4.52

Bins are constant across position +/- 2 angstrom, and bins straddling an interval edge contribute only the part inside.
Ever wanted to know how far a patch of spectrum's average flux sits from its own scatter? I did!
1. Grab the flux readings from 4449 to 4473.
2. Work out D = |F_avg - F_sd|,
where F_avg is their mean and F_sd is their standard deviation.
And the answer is 3.5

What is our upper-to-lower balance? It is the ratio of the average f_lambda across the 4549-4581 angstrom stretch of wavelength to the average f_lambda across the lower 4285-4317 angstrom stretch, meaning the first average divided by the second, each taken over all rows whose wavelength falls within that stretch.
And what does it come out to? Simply 1.57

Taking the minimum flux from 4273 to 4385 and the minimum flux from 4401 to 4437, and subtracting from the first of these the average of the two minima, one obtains -0.52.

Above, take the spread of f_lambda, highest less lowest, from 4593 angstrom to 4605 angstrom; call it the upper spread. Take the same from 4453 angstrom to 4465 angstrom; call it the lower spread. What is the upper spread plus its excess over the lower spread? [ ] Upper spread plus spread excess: -0.2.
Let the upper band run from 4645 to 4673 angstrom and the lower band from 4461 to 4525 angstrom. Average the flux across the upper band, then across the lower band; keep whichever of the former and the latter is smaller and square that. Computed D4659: 16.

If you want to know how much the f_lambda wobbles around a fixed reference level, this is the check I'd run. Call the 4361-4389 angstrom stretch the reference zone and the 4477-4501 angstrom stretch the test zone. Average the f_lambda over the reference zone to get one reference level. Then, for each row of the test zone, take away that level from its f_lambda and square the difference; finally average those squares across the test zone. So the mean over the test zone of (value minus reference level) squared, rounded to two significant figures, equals 0.38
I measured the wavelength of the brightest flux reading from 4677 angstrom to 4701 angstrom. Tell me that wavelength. 4683.0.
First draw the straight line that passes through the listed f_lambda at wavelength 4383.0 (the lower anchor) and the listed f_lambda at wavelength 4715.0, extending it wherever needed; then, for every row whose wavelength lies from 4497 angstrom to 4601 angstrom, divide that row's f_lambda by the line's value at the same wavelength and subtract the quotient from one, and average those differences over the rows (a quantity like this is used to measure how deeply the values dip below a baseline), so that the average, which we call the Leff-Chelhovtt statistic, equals -0.117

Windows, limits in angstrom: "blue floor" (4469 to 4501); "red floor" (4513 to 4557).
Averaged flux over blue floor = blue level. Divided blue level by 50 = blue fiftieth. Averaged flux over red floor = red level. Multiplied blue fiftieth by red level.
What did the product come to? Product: 0.314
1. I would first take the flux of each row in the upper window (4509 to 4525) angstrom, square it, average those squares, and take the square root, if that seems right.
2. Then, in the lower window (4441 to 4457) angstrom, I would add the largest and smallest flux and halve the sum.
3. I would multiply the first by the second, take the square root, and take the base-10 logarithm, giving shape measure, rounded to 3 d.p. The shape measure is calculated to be 0.599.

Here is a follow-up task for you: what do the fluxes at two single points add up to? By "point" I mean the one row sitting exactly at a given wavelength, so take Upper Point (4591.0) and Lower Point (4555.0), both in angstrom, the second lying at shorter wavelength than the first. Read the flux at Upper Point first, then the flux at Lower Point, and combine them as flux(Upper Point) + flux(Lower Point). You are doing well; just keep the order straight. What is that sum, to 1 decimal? 8.2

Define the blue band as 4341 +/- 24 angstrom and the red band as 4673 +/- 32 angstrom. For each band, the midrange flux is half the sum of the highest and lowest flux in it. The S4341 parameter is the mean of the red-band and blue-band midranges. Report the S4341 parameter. 3.68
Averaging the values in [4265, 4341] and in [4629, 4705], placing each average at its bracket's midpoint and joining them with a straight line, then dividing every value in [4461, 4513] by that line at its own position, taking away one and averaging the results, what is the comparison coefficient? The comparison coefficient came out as 0.113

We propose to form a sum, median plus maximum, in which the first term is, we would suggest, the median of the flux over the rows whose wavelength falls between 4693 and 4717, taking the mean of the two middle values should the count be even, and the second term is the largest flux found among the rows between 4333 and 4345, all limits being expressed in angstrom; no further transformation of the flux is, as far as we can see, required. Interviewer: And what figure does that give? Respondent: 7.4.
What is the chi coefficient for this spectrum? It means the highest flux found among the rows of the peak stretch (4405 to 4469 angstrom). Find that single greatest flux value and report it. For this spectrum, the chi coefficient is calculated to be 4.105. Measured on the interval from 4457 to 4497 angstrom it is 4.153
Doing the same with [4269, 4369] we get 3.665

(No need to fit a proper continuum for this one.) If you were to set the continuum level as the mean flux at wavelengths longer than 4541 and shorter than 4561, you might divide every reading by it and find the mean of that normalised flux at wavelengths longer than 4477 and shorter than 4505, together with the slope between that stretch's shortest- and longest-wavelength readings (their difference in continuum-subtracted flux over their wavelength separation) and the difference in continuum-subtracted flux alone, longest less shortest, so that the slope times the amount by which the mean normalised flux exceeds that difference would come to 0.010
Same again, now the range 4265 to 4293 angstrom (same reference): -0.039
